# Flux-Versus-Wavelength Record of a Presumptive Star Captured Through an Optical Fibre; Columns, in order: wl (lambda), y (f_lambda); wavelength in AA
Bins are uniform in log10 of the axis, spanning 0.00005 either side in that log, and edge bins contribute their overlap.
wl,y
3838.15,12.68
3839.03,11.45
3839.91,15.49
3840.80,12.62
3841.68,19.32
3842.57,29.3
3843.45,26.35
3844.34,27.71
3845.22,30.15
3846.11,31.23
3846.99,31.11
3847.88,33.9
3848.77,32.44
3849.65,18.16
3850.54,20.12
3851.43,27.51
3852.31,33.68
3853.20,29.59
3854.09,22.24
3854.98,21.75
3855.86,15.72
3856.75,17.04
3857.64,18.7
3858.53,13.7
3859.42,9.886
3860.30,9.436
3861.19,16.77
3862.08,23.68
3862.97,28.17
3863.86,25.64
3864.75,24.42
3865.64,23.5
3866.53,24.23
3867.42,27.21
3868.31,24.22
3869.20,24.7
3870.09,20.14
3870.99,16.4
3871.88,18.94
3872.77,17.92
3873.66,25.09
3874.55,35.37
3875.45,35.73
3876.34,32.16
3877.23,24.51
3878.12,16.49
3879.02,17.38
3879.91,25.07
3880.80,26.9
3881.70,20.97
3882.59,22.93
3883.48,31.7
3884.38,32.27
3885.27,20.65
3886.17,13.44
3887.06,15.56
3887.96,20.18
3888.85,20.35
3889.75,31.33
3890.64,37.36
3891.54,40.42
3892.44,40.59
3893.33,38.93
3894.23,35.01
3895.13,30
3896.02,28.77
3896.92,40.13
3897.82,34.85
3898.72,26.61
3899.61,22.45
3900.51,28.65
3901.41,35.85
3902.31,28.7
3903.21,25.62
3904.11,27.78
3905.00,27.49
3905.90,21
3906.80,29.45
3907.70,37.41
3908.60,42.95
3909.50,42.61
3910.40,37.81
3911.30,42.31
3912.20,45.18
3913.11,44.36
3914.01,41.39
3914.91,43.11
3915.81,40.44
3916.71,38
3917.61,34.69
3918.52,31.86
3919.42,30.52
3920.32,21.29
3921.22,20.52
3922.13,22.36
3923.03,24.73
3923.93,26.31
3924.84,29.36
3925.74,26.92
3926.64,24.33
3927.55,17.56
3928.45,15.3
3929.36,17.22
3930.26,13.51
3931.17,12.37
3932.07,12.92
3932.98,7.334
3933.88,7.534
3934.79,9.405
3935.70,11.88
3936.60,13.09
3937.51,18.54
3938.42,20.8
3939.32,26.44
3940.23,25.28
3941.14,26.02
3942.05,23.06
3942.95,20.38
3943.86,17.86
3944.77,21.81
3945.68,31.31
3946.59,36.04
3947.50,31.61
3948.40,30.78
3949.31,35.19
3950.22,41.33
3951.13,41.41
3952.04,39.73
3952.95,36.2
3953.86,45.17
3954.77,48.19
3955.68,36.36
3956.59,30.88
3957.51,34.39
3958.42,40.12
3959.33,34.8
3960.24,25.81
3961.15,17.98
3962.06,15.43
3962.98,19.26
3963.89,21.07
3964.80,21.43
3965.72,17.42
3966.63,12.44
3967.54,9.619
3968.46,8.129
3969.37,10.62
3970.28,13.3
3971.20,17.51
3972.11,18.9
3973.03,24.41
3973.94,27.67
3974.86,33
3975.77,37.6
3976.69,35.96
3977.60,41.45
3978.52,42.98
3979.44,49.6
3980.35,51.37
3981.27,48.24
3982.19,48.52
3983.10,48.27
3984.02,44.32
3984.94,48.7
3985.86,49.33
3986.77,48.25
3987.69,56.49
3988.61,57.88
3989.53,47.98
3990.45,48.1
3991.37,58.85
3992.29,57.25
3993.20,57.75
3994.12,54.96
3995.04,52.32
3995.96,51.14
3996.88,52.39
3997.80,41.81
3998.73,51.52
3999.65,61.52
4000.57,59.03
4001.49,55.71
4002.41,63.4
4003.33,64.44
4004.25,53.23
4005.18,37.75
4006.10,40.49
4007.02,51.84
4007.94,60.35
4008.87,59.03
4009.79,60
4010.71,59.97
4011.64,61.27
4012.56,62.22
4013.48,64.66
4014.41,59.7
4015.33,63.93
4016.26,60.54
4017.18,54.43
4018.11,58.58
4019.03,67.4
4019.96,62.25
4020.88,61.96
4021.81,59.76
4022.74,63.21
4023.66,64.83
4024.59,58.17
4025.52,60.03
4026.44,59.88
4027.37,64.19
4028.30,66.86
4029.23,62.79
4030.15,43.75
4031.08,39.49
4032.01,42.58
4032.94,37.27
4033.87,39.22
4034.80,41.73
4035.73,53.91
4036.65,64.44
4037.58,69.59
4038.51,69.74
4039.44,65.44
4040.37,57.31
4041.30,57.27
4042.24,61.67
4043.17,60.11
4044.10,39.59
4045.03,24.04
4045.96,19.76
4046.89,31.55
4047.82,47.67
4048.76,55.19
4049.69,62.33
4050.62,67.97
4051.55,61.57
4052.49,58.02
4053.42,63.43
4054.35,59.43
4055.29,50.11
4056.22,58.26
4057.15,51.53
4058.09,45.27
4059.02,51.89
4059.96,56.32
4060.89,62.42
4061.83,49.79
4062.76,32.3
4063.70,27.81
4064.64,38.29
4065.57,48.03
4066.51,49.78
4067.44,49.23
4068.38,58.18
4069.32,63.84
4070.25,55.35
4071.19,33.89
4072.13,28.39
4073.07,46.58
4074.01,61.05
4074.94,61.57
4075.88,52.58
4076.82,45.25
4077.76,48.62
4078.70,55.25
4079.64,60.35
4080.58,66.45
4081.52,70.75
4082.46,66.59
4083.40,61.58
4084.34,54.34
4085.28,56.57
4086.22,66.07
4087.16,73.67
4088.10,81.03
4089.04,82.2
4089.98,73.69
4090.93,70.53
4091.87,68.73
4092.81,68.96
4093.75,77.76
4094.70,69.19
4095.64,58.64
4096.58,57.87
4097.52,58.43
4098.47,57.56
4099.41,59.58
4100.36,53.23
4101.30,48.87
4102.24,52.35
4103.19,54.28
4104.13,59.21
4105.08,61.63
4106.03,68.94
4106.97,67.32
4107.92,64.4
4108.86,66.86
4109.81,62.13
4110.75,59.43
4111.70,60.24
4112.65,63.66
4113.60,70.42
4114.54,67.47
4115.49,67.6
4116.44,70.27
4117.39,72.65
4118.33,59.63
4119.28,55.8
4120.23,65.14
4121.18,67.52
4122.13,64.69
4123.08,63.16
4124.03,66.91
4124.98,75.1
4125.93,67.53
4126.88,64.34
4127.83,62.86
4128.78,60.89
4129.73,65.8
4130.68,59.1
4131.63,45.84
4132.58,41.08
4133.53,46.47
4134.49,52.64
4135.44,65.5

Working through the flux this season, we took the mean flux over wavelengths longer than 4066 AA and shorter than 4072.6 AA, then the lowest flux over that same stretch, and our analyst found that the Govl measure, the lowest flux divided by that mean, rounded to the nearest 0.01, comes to 0.59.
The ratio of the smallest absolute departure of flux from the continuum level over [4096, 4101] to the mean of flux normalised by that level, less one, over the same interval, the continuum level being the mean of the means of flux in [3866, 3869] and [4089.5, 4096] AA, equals 28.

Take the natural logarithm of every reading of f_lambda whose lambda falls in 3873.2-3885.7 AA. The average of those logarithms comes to 3.2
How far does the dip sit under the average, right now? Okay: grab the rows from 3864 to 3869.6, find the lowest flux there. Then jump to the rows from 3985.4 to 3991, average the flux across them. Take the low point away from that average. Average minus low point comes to 28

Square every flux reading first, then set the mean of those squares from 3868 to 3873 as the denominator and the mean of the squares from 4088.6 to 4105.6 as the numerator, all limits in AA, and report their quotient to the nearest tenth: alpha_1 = 9.5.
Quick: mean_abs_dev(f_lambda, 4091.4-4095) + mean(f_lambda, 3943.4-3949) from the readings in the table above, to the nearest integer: 32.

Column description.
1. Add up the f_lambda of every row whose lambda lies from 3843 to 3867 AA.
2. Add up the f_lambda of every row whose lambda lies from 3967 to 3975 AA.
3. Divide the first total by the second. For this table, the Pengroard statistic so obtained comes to 3.9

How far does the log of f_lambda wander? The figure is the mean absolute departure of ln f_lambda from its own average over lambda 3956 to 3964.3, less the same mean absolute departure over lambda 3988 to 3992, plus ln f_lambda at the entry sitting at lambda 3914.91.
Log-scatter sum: 4.0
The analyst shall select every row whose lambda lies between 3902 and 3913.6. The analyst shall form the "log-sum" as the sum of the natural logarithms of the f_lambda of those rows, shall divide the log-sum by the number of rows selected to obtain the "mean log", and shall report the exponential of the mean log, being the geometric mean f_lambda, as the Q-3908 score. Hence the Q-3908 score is 34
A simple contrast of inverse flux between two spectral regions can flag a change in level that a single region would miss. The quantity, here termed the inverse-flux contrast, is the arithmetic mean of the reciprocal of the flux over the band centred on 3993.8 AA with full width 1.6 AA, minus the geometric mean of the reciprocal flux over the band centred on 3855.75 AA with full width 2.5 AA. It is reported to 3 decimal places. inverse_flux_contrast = -0.038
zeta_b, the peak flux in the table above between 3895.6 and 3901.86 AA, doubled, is 80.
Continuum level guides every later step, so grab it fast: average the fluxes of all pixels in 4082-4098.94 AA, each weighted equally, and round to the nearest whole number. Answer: 67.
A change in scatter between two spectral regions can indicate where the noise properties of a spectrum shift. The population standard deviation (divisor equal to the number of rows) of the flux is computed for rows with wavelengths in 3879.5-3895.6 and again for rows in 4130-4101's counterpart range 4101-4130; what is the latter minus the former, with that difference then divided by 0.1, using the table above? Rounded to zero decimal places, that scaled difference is -26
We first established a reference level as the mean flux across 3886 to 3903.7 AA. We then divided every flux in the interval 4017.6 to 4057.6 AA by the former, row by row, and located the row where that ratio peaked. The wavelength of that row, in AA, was 4038.51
